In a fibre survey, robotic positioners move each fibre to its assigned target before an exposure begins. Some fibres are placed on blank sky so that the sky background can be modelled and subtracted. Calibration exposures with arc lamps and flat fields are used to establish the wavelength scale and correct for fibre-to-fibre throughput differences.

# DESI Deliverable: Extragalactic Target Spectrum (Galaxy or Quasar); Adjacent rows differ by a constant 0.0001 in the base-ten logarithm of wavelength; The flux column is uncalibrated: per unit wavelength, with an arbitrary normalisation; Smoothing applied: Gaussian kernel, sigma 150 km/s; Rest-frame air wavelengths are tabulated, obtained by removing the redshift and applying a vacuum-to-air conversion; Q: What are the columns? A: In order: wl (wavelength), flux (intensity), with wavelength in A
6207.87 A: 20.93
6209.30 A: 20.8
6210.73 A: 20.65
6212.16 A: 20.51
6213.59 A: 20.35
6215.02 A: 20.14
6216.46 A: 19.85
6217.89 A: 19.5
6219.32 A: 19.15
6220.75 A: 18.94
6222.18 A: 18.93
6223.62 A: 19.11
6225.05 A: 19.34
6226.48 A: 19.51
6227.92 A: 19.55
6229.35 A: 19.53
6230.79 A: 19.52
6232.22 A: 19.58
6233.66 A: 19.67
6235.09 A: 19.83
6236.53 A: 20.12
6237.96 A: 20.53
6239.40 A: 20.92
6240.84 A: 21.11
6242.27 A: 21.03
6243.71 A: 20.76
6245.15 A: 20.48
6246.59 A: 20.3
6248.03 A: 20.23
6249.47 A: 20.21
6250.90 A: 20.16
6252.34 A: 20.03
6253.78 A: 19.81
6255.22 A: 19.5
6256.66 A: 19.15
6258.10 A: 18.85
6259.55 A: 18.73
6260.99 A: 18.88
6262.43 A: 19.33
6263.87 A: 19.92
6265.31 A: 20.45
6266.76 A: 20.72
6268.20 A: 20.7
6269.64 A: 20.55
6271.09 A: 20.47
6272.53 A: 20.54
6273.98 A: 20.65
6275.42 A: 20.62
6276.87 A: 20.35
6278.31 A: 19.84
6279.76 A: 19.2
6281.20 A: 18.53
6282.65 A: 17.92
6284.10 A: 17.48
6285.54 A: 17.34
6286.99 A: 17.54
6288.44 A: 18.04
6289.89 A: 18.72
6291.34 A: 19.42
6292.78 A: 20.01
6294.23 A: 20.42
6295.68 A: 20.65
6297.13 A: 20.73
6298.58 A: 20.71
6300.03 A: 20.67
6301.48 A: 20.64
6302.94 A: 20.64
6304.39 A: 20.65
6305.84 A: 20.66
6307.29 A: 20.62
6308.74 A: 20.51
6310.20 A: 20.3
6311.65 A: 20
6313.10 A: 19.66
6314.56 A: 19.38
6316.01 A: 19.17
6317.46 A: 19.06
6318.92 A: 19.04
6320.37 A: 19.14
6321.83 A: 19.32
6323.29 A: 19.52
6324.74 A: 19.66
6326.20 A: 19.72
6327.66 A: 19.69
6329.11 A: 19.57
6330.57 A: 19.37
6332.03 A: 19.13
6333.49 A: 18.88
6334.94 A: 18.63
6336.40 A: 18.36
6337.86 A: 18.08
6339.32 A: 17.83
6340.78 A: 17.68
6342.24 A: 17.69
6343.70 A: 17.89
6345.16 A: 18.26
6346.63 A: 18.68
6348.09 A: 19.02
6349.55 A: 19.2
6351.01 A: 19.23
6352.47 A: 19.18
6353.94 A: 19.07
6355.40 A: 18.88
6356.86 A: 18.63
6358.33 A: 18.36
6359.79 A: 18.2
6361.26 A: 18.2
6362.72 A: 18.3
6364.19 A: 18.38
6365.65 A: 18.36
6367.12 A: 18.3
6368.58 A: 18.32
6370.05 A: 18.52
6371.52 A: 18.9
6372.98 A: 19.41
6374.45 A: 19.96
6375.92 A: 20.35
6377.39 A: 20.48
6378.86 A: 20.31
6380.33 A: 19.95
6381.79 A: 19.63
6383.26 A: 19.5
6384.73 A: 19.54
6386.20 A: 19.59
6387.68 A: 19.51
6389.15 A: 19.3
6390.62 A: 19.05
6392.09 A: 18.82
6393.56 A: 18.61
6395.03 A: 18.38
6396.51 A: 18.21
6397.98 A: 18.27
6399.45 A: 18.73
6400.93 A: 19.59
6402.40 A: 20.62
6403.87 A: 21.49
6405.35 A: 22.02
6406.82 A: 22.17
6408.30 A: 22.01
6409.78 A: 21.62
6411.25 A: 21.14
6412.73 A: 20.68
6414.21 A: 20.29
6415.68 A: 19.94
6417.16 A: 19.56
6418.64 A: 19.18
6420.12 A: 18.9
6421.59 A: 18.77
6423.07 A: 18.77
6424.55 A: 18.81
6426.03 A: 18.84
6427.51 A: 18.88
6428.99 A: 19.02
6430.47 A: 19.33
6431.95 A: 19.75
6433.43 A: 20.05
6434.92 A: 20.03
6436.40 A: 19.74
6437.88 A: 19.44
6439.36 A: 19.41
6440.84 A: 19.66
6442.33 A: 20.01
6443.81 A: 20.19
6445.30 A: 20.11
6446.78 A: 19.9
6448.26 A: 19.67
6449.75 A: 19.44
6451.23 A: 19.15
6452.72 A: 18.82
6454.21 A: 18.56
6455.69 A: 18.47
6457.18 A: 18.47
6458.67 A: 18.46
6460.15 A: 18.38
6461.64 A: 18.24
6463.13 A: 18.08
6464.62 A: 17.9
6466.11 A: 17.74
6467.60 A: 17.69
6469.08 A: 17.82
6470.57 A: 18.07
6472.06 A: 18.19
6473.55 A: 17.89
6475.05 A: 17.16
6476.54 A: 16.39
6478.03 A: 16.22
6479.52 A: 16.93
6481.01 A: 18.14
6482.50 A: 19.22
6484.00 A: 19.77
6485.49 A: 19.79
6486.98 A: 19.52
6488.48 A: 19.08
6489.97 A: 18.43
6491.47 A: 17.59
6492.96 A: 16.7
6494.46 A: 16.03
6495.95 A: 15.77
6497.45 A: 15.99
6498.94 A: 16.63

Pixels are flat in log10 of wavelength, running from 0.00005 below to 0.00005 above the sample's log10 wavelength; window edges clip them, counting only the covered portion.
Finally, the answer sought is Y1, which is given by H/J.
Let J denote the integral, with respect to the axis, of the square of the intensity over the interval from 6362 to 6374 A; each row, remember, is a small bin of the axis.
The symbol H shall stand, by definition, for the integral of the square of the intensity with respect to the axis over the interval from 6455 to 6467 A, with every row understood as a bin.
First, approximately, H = 3978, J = 4152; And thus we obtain 0.96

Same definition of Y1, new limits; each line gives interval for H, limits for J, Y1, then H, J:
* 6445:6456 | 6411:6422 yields 0.95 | 4087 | 4310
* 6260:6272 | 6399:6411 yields 0.91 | 4857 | 5353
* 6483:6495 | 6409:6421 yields 0.84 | 4090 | 4884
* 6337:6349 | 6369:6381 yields 0.85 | 3958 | 4659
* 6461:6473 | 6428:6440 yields 0.84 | 3874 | 4604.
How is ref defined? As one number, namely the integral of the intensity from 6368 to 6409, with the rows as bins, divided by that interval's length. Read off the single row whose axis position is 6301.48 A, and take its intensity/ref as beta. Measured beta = 1.05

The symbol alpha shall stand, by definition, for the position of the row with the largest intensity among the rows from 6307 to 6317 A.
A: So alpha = 6307.29 A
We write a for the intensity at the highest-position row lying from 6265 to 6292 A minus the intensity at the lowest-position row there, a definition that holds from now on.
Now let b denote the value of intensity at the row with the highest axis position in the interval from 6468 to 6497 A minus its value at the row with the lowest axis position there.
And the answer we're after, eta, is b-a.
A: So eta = -1.0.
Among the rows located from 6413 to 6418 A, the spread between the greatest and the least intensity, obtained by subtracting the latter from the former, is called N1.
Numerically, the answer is 0.73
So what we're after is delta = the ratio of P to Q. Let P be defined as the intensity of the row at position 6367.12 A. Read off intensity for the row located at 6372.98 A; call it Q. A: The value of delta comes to 0.94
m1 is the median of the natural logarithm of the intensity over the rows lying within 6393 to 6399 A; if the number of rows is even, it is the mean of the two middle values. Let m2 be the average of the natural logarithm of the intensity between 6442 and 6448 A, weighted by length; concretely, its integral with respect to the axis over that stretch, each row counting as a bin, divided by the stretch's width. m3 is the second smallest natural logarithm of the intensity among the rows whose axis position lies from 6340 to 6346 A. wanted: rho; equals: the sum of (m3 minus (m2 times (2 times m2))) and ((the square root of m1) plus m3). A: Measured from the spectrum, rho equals -10.5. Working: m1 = 2.91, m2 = 3.00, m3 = 2.87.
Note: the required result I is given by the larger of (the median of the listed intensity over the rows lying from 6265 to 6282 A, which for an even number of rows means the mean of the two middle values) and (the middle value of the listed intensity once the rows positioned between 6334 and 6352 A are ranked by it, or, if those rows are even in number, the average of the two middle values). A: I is 20.5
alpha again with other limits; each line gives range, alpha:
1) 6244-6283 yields 6266.76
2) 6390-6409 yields 6406.82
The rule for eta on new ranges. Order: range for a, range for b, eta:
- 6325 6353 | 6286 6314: 2.7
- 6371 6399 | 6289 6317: 1.1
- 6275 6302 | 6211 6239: 0.0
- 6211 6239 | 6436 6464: -1.7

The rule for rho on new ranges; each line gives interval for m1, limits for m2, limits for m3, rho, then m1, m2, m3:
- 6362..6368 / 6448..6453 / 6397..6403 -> -9.9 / 2.91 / 2.96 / 2.93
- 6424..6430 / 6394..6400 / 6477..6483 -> -9.6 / 2.94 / 2.91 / 2.83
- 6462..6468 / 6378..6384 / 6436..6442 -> -10.3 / 2.88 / 2.99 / 2.97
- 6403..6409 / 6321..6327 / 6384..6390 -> -9.9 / 3.09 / 2.97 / 2.97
